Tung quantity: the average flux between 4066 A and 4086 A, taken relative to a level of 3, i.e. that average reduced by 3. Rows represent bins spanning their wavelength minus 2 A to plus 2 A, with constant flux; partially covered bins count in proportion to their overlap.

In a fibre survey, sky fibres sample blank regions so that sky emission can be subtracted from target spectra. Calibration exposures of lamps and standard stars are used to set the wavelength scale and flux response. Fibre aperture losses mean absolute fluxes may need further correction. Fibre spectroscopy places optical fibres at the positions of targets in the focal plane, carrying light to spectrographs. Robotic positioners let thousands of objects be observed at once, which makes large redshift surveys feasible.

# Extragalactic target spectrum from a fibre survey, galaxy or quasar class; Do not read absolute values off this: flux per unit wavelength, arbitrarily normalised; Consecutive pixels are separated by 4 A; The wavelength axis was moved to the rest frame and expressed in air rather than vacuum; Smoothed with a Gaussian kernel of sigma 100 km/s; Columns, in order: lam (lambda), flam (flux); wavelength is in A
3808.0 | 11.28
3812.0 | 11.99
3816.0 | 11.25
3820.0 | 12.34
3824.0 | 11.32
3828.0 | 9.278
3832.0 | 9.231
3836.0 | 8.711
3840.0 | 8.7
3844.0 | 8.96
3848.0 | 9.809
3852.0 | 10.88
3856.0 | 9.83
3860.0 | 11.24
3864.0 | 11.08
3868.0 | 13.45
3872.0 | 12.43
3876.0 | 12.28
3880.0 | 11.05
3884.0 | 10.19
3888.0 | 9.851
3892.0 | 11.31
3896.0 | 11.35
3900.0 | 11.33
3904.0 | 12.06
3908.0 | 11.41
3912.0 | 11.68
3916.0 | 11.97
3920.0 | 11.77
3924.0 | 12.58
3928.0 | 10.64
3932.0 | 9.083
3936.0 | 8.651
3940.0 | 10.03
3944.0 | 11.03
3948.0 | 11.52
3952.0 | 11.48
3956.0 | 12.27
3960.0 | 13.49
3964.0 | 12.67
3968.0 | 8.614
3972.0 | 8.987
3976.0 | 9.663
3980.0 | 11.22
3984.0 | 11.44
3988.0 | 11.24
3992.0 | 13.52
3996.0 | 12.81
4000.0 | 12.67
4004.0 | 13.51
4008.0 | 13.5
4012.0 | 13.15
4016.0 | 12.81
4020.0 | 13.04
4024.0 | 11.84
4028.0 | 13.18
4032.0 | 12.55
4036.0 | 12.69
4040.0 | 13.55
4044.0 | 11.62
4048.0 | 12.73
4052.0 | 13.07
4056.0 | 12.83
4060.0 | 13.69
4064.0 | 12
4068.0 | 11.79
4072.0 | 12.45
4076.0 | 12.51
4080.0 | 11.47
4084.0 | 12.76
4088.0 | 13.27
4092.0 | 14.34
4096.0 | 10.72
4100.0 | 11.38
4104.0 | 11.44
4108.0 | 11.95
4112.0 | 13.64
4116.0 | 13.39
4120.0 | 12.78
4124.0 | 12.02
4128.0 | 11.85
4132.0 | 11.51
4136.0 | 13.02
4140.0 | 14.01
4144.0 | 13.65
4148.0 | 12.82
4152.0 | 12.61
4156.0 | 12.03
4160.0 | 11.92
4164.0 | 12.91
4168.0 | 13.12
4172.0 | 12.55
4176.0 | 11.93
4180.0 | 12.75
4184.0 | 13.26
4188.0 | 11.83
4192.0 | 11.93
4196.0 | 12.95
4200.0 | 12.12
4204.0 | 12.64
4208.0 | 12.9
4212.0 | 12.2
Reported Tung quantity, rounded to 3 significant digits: 9.20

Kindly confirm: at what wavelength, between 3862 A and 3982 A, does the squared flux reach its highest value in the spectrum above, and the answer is 3960.0 A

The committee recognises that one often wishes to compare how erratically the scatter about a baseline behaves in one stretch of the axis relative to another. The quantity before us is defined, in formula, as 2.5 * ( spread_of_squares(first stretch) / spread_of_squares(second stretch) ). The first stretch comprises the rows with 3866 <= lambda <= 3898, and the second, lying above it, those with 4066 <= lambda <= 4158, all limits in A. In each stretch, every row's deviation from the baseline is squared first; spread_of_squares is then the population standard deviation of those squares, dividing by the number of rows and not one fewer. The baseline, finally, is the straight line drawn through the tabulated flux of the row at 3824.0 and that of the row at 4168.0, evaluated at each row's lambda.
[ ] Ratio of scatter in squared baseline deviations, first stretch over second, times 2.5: 3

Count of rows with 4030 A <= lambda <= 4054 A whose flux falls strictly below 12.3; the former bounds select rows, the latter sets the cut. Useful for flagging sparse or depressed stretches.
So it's 1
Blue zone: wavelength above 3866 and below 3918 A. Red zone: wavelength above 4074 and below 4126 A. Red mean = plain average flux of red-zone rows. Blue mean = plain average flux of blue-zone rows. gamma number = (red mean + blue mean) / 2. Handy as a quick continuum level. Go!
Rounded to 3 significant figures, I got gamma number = 12.0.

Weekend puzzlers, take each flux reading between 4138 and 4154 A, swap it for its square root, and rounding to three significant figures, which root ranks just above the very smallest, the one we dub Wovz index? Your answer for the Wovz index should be 3.58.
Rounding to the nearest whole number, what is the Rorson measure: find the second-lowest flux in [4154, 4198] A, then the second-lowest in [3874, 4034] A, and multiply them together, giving 103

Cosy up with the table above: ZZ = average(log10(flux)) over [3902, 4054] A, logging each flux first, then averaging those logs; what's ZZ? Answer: 1.07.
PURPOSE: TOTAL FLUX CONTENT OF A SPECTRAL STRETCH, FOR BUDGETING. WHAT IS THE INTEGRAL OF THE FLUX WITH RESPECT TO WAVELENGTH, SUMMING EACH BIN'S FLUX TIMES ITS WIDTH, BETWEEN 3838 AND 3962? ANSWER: 1374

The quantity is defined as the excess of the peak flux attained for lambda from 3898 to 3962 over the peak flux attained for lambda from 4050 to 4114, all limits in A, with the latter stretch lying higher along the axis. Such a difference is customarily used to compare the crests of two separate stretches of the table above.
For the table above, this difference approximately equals -0.85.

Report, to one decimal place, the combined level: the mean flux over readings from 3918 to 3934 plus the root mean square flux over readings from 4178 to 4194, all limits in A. 23.5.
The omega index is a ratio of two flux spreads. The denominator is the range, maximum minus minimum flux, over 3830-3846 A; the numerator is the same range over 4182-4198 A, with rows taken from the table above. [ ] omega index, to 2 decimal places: 2.69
